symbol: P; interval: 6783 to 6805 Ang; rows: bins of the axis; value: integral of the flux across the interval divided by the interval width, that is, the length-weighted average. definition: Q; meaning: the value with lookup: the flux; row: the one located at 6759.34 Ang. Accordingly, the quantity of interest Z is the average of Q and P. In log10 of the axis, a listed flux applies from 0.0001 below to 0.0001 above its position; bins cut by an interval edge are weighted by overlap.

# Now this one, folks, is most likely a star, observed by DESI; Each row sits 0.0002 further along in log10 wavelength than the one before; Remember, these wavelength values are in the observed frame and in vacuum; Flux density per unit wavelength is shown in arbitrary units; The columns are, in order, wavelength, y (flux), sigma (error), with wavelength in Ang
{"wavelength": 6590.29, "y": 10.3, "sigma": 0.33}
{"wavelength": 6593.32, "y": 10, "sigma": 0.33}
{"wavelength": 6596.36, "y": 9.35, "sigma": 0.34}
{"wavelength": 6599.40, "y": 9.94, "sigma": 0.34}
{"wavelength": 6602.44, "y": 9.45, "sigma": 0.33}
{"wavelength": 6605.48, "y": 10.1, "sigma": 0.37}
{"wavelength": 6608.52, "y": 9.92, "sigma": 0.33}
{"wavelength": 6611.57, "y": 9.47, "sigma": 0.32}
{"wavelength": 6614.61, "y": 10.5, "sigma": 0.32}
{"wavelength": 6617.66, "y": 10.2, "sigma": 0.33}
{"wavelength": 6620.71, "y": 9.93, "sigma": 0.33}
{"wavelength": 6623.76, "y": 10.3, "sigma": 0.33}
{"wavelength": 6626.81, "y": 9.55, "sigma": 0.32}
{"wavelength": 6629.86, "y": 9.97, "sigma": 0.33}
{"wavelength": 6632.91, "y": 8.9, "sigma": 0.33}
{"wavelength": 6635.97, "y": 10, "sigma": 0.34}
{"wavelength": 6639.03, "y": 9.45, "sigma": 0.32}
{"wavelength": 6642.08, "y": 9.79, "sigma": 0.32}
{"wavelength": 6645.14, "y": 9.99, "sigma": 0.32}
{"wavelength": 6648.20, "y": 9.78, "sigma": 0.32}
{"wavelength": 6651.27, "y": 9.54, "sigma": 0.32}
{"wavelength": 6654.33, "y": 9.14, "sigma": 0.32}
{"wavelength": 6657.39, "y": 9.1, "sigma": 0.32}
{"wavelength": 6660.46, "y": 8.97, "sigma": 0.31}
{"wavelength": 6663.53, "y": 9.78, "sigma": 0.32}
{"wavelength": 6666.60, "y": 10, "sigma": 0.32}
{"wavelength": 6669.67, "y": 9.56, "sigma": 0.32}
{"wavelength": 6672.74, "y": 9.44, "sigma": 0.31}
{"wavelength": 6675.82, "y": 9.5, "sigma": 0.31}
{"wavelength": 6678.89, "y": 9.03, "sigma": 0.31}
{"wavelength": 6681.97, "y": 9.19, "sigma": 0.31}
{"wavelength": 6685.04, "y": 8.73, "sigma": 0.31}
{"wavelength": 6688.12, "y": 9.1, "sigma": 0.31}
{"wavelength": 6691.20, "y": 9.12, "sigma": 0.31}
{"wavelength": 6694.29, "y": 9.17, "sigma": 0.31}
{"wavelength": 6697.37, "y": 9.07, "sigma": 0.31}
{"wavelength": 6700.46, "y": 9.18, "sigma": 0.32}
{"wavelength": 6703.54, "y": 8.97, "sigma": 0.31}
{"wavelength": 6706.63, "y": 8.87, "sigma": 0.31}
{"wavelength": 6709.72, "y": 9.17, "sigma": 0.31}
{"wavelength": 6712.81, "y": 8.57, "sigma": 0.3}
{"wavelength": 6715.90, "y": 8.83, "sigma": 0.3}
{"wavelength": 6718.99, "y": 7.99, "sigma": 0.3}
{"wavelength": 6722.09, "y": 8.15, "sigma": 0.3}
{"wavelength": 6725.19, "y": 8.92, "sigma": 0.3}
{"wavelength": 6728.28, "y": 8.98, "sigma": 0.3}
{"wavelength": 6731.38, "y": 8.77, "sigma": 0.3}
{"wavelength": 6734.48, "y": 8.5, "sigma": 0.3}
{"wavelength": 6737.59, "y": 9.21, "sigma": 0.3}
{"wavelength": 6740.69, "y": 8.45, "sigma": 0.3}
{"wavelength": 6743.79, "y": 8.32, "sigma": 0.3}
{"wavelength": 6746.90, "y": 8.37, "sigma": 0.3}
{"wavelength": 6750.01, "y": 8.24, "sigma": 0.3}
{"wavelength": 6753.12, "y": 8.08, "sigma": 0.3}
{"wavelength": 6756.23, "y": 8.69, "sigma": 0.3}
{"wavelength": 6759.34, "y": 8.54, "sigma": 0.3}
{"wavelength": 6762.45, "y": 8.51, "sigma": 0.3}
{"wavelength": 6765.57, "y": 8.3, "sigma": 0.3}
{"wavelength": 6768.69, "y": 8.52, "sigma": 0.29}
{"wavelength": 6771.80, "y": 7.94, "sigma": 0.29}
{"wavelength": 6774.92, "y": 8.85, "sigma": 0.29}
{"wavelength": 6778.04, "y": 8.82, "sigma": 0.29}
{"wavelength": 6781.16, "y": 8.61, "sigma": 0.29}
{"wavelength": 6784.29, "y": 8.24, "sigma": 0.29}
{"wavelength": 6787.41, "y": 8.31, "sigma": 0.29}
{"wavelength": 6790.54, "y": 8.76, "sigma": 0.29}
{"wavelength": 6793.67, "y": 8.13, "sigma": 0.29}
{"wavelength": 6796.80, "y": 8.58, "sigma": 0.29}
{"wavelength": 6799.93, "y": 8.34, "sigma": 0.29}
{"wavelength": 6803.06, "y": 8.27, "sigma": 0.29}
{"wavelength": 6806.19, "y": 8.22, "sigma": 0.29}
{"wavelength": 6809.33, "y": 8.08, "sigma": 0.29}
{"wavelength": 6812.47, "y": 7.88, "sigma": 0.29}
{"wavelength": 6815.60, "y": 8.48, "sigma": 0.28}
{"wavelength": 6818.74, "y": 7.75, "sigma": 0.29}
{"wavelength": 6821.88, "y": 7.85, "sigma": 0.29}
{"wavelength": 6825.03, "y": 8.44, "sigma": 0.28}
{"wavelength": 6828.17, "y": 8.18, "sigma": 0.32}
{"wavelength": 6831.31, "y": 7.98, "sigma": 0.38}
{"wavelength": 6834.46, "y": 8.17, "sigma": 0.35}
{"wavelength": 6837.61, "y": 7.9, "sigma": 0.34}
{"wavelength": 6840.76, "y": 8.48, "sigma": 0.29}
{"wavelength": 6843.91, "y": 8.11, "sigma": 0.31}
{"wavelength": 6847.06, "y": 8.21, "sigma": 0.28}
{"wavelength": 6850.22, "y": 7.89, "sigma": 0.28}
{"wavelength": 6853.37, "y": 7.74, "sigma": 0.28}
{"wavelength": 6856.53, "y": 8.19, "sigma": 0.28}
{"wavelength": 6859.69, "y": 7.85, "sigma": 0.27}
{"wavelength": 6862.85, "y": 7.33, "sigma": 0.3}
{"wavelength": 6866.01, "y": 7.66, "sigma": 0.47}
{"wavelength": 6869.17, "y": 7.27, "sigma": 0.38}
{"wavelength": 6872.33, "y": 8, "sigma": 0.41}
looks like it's 8.46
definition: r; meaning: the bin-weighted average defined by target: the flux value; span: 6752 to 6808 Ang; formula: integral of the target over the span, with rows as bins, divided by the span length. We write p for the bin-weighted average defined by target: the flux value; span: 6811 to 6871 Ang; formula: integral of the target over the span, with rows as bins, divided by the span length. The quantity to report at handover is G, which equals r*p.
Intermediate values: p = 8.0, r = 8.4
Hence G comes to 67.2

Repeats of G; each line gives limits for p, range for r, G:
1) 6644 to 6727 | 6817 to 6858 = 73.7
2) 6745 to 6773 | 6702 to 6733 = 72.9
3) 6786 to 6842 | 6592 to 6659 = 80.0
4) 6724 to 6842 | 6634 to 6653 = 81.6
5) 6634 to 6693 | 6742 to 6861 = 77.8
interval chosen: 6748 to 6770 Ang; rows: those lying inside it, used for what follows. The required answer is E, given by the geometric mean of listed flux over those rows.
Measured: 8.41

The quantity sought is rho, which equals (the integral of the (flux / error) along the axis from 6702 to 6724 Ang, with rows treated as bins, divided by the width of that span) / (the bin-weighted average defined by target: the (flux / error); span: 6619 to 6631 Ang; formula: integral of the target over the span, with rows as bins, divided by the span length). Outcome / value 0.94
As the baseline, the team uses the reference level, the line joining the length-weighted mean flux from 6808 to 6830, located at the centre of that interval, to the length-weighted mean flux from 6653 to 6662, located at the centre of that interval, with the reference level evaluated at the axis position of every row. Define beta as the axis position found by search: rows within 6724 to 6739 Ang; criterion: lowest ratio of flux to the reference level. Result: 6734.48 Ang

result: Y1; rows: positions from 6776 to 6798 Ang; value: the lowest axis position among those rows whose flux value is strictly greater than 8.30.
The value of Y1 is 6778.04 Ang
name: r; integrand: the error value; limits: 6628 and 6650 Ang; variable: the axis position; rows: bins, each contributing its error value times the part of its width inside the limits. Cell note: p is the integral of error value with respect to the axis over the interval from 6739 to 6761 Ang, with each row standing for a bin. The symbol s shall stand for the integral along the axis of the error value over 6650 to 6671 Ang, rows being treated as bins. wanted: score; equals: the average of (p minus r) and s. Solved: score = 3.1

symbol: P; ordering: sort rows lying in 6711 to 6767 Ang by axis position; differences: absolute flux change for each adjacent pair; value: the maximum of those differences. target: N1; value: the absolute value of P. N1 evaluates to 0.84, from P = 0.84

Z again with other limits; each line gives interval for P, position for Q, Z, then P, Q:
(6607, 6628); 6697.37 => 9.53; 10.0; 9.07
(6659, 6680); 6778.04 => 9.15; 9.5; 8.82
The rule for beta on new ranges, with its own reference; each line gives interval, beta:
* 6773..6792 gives 6784.29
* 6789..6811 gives 6793.67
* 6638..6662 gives 6660.46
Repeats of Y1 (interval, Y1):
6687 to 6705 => 6688.12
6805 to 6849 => 6815.60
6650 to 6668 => 6651.27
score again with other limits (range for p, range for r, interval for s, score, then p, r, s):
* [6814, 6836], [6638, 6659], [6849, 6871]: 3.7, 6.9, 6.72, 7.14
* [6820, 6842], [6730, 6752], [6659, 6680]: 3.5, 7.1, 6.60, 6.60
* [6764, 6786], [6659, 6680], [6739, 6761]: 3.2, 6.4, 6.60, 6.60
